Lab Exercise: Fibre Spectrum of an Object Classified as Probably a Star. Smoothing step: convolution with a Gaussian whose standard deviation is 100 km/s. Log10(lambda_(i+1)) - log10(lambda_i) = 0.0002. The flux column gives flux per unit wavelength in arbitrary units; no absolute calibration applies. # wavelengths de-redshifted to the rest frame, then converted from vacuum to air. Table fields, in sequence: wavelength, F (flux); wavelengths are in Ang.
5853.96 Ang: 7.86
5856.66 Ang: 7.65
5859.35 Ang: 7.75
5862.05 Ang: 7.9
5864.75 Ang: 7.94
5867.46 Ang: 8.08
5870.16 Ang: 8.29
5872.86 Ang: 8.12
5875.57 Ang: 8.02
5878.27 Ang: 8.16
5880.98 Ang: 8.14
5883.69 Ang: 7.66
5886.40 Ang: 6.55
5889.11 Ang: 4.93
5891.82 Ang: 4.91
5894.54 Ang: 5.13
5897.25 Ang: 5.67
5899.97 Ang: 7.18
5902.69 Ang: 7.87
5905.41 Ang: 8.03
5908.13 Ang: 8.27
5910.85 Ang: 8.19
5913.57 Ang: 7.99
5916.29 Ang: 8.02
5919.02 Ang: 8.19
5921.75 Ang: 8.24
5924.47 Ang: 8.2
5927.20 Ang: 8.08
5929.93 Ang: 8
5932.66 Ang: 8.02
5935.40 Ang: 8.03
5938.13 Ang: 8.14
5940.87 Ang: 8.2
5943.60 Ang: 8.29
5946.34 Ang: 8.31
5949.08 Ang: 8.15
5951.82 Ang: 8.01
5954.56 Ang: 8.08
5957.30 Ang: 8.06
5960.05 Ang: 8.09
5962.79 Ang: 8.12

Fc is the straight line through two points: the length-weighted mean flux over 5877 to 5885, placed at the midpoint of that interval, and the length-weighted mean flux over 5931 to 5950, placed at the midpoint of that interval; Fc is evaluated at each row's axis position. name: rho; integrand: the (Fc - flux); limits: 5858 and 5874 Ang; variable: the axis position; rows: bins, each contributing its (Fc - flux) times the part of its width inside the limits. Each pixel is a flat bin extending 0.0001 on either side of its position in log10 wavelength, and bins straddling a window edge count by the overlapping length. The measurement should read -1.2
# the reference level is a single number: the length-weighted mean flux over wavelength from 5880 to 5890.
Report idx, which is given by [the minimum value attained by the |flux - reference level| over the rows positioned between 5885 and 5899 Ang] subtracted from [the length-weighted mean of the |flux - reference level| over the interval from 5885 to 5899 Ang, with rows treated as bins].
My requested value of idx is 1.080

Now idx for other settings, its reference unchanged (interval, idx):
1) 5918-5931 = 0.144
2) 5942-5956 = 0.159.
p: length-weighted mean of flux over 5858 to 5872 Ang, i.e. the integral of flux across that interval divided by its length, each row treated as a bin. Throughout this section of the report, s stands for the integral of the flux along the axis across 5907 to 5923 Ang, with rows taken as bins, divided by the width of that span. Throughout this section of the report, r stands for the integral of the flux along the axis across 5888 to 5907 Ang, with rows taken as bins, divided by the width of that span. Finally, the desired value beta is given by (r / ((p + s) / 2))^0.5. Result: 0.88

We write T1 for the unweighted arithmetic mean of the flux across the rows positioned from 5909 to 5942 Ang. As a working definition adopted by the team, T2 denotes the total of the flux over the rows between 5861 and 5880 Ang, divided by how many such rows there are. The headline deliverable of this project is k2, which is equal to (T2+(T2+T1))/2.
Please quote 12.1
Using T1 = 8.11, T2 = 8.07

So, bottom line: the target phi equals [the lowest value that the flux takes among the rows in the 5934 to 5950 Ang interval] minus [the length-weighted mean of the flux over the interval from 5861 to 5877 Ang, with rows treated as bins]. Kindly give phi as 0.0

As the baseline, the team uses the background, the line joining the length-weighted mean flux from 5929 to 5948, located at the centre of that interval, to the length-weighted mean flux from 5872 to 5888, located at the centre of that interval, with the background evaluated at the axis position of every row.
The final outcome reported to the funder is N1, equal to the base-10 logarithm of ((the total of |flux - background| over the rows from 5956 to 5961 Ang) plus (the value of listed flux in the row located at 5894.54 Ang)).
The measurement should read 0.74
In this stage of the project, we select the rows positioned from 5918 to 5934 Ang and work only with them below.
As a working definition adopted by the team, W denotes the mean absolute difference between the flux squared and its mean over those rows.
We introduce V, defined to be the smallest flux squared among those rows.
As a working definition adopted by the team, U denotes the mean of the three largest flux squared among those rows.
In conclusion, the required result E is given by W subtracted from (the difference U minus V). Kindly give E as 2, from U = 67.4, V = 64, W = 1.4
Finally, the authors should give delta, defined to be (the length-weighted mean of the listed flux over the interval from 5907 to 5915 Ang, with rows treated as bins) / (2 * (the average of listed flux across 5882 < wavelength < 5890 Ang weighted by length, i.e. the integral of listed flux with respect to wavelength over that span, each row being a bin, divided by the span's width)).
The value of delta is 0.62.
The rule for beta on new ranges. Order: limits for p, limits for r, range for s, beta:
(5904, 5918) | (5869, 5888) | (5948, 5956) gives 0.98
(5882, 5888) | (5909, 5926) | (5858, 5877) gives 1.04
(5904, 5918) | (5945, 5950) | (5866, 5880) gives 1.01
